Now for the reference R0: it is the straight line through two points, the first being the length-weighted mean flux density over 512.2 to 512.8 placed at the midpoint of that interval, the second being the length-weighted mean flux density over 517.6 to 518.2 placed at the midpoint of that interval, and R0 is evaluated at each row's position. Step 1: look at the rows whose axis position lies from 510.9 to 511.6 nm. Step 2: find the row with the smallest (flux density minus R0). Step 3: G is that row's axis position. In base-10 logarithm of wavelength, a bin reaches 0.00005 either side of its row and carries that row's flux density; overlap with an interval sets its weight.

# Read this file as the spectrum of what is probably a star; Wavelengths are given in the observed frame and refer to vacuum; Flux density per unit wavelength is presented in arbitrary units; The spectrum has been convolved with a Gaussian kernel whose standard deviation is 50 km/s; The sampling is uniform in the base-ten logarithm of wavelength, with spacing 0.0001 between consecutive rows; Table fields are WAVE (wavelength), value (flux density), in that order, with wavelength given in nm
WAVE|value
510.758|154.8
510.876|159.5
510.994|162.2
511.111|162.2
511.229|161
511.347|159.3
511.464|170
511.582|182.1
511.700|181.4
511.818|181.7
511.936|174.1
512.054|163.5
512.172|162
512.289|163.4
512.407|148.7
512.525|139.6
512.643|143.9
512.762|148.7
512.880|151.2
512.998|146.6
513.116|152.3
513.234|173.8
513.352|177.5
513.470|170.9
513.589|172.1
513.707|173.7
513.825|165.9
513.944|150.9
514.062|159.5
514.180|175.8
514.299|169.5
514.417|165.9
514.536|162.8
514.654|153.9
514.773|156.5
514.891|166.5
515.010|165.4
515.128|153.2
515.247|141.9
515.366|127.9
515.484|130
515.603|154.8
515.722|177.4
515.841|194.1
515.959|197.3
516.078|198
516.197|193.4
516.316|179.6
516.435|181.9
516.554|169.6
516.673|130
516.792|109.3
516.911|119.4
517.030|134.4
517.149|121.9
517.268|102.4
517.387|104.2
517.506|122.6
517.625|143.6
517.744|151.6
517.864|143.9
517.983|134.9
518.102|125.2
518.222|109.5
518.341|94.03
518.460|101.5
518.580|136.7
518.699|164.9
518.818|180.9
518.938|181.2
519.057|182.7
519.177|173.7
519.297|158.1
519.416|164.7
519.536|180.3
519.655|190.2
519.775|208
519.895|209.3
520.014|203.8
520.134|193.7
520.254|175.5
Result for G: 511.347 nm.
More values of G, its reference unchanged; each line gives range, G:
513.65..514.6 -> 513.944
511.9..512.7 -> 512.525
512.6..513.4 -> 512.643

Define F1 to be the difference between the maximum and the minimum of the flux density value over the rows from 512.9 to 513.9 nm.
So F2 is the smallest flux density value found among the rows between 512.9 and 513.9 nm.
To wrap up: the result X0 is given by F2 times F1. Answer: 4530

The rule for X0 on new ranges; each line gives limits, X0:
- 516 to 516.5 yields 3305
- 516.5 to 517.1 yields 6591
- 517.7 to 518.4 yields 5413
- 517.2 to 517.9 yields 5038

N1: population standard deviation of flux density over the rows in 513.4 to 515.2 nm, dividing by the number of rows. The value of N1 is 7.6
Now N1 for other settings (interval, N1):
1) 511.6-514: 13.0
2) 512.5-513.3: 10.2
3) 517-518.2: 15.6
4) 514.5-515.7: 13.0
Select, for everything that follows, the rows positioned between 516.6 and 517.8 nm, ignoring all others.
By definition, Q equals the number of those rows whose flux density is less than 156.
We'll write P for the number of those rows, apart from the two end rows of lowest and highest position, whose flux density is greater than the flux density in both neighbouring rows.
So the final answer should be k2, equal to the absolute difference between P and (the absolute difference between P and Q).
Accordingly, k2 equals 8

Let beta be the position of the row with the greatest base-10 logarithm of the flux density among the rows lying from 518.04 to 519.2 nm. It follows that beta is 519.057 nm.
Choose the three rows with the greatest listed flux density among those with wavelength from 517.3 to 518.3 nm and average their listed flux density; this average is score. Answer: 146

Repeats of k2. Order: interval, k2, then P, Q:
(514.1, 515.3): 1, 1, 3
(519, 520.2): 0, 1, 0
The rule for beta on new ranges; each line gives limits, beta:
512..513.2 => 512.054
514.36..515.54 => 514.891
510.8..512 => 511.582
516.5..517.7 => 516.554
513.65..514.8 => 514.180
